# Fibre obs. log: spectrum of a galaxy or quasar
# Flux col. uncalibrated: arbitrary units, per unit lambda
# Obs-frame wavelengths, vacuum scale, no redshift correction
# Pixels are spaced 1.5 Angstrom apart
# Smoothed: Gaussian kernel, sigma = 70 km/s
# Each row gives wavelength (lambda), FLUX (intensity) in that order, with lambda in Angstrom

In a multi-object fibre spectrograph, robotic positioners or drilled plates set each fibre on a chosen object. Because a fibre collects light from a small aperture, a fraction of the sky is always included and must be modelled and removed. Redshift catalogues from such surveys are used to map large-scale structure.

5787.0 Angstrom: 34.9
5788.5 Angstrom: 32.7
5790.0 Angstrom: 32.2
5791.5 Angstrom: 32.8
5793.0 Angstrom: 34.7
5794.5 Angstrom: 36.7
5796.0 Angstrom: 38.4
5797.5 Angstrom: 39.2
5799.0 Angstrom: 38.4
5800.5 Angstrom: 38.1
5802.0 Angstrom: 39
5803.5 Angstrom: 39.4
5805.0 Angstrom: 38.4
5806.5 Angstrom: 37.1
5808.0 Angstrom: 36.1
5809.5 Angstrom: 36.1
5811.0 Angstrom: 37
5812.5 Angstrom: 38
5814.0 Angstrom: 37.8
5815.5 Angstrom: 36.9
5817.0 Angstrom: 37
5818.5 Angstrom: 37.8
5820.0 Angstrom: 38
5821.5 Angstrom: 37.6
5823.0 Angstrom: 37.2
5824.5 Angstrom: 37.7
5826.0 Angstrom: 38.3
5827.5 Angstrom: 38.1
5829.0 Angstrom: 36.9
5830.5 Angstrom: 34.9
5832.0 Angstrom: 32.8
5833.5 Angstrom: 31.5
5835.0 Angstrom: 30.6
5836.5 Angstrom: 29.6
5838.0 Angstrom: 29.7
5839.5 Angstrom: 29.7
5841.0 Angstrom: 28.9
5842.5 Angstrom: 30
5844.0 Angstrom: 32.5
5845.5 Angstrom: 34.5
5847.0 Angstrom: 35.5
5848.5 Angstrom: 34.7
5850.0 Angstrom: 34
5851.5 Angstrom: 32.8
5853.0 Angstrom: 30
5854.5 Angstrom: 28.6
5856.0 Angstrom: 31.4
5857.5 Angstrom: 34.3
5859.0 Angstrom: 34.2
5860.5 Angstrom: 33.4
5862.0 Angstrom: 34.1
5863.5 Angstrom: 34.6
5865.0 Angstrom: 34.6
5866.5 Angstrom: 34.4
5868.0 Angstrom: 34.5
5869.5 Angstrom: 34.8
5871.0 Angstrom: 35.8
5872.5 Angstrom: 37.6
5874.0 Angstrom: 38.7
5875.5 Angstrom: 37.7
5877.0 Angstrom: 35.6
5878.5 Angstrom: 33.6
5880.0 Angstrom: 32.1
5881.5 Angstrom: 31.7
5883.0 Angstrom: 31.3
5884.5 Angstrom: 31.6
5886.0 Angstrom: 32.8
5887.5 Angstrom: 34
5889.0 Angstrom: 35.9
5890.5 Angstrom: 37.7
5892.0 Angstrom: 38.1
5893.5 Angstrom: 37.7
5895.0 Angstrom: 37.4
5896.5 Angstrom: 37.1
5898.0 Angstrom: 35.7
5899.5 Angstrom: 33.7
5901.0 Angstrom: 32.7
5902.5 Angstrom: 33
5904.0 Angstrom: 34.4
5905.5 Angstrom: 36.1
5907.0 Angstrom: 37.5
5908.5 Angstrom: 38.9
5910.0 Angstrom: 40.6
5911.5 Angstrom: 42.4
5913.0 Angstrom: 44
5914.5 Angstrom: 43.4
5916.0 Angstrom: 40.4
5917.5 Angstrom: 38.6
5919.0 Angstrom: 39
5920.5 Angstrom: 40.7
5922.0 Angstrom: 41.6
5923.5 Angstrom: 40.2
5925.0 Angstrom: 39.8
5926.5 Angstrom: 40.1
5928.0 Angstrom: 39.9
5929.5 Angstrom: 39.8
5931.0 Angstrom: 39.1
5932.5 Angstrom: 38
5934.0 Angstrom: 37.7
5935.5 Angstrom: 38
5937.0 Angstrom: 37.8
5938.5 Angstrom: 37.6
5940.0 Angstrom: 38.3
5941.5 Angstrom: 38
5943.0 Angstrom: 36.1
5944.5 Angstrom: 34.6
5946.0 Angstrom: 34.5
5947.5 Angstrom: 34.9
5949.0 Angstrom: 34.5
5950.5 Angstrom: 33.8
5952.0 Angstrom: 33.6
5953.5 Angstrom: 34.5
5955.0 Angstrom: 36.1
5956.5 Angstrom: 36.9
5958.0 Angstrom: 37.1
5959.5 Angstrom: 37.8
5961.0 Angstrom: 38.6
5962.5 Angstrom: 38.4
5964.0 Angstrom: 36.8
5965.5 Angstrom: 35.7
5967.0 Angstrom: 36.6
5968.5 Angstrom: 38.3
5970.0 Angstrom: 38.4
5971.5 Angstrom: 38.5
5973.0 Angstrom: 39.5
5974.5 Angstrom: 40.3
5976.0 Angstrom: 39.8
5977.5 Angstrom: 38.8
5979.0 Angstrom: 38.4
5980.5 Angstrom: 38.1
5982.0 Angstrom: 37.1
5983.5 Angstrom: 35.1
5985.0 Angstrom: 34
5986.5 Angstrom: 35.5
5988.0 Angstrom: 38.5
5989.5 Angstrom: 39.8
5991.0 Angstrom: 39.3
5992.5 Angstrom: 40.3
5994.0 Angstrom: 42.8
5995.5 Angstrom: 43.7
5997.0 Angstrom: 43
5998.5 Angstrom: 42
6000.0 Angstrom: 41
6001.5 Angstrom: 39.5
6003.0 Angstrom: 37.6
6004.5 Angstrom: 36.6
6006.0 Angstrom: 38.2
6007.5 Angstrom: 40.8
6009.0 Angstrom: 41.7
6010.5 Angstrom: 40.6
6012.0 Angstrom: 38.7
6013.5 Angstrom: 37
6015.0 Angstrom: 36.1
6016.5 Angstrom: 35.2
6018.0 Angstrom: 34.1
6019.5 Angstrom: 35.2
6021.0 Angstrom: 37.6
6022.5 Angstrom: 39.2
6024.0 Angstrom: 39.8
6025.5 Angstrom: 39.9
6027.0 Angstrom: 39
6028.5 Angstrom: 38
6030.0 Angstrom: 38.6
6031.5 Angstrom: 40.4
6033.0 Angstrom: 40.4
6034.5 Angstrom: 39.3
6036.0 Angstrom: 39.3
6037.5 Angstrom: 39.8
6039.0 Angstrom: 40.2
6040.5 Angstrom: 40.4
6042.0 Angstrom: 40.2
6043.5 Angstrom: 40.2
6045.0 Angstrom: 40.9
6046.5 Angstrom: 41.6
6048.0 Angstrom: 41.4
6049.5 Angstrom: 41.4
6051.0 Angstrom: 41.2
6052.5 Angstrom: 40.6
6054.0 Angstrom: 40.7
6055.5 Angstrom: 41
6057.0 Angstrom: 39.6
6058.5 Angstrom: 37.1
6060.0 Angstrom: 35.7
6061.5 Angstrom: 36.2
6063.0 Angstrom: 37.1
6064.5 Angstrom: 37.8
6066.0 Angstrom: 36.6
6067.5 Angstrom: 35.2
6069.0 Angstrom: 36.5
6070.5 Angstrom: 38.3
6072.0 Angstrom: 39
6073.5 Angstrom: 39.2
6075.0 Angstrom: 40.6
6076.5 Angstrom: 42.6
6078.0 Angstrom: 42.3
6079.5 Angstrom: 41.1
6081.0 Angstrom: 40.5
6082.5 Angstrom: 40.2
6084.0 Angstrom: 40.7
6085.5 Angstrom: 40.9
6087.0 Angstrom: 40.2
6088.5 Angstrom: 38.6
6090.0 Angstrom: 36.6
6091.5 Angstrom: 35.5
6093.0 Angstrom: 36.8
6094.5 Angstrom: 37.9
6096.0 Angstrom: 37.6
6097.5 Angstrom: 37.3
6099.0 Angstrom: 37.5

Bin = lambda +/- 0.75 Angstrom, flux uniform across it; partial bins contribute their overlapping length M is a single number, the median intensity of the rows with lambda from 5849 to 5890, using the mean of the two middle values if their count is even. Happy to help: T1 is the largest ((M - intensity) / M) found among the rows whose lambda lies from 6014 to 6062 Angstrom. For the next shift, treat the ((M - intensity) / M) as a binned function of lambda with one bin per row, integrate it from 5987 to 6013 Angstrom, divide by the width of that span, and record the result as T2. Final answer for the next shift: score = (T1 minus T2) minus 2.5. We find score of -2.32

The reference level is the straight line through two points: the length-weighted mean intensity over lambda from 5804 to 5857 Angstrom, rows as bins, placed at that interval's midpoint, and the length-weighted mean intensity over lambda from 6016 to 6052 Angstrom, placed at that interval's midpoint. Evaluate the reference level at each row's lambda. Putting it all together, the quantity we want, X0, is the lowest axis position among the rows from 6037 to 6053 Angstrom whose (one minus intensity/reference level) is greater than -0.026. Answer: 6037.5 Angstrom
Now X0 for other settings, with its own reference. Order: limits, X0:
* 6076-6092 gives 6079.5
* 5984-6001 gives 5985.0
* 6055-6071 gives 6057.0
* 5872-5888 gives 5877.0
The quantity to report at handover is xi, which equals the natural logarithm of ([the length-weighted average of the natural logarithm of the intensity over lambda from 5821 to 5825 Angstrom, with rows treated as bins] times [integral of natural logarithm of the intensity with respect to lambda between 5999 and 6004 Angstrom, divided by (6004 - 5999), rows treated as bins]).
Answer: 2.59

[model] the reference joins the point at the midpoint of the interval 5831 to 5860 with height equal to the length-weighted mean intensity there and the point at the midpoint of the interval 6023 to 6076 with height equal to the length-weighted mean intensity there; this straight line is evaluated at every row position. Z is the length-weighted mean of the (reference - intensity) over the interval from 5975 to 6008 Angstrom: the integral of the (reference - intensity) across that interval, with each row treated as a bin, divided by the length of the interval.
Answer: -1.9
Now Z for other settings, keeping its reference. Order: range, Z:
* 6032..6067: -0.2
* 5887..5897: -3.3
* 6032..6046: -1.2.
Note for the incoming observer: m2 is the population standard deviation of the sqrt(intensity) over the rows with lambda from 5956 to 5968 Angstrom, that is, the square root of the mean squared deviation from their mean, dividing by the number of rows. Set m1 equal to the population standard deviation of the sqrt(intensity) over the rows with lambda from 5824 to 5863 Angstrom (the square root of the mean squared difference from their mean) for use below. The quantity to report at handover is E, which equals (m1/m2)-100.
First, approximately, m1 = 0.25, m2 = 0.07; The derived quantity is -96.69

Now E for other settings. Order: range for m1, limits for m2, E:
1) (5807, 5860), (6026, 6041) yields -95.71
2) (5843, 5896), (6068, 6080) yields -98.70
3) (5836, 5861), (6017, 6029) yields -98.78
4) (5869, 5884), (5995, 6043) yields -98.78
